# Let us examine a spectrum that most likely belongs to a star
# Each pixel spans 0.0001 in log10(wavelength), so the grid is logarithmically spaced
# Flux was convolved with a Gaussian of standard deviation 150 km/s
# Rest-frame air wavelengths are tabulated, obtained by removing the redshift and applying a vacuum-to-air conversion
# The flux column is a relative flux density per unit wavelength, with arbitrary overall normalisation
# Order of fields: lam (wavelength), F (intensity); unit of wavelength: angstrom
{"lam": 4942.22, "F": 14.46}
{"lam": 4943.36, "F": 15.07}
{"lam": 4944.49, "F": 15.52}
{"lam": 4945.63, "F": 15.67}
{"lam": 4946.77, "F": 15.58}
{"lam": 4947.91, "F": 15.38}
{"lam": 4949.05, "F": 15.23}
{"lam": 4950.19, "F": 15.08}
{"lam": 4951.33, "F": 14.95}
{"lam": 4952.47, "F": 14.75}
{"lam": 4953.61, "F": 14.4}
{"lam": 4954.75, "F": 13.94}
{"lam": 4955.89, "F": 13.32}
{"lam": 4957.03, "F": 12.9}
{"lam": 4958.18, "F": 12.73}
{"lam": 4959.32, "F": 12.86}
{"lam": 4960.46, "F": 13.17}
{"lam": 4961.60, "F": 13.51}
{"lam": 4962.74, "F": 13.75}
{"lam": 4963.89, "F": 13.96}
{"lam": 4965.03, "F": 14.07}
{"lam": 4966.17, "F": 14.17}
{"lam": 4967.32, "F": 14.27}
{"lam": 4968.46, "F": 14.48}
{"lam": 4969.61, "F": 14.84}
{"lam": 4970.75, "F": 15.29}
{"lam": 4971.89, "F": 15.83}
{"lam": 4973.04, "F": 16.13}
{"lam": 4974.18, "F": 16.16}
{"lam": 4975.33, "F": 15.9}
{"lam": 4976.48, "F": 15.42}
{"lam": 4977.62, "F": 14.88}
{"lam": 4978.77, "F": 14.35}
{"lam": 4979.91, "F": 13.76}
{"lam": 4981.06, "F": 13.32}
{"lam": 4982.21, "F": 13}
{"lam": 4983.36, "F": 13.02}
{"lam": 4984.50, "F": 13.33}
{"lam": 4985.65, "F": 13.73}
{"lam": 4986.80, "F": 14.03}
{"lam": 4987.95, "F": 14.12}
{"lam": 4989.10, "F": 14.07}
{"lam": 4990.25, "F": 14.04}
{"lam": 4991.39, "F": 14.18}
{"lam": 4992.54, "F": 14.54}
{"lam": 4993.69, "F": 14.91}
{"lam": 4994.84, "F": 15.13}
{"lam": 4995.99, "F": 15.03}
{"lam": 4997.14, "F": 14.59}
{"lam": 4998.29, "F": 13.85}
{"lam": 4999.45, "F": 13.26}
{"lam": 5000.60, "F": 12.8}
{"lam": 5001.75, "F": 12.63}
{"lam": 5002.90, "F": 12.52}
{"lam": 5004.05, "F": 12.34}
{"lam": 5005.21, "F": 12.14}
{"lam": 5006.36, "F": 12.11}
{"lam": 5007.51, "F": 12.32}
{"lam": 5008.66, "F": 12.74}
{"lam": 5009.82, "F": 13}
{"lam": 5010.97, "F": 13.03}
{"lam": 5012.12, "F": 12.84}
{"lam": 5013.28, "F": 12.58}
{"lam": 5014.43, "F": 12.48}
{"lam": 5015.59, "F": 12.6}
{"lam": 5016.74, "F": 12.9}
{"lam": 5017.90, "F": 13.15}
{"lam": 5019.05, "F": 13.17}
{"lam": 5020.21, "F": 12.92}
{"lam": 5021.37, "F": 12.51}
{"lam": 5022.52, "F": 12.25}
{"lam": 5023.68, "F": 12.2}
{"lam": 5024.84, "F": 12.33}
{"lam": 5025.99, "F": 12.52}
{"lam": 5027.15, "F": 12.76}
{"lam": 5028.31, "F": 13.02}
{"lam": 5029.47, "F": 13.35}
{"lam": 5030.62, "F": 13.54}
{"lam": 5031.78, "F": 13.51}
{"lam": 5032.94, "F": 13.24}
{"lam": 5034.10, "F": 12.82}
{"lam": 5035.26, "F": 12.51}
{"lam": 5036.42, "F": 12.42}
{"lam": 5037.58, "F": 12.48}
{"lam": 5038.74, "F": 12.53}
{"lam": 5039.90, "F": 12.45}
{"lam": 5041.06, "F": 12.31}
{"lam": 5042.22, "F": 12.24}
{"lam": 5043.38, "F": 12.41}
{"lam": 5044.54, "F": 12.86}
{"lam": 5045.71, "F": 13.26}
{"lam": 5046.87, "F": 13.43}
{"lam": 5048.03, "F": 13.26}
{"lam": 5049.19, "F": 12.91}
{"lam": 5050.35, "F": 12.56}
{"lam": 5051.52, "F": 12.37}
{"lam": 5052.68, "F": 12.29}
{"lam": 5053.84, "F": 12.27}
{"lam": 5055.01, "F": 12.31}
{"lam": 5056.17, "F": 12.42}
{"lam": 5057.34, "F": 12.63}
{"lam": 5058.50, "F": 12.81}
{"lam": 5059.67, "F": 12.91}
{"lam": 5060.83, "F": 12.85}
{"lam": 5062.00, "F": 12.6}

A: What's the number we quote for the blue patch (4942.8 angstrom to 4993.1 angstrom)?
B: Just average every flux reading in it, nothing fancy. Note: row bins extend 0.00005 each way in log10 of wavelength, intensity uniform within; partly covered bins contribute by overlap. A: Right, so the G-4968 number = 14.4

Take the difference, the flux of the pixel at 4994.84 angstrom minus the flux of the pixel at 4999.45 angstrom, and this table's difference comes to 1.9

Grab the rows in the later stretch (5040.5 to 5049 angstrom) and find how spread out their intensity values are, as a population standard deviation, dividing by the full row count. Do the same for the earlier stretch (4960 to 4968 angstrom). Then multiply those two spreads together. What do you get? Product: 0.17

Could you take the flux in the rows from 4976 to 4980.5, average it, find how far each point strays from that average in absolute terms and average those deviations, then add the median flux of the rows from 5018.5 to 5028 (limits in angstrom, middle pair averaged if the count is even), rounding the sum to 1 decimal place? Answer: 13.1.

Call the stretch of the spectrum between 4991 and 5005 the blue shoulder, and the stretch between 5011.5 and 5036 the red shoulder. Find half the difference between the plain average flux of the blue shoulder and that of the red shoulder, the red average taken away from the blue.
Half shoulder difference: 0.5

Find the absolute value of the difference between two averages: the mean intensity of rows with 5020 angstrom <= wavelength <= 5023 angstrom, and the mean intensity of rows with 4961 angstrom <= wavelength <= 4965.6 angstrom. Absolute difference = 1.3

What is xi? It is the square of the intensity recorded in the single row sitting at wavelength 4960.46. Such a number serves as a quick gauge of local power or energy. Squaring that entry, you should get 173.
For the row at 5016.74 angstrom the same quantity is 166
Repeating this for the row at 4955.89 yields 177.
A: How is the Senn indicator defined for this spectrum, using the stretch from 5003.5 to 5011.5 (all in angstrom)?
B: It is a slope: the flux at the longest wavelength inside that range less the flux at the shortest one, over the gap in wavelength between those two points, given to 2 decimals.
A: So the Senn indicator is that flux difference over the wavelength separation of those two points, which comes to 0.10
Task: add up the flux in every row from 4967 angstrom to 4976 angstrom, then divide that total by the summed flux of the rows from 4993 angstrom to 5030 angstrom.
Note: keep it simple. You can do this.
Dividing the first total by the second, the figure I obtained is 0.30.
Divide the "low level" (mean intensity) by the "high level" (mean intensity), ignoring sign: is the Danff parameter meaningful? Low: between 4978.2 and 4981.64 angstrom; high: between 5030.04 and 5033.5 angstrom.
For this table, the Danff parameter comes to 1.03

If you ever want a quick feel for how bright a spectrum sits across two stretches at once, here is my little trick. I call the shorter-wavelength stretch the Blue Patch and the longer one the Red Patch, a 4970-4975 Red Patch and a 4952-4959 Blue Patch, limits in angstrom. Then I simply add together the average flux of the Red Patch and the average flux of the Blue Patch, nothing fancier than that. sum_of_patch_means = 29.5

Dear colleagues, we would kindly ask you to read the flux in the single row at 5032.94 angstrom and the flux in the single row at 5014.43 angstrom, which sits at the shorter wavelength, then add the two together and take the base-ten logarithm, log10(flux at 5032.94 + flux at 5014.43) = 1.41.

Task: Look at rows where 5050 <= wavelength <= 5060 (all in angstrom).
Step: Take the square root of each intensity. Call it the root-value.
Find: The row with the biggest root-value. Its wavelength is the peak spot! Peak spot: 5059.67 angstrom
